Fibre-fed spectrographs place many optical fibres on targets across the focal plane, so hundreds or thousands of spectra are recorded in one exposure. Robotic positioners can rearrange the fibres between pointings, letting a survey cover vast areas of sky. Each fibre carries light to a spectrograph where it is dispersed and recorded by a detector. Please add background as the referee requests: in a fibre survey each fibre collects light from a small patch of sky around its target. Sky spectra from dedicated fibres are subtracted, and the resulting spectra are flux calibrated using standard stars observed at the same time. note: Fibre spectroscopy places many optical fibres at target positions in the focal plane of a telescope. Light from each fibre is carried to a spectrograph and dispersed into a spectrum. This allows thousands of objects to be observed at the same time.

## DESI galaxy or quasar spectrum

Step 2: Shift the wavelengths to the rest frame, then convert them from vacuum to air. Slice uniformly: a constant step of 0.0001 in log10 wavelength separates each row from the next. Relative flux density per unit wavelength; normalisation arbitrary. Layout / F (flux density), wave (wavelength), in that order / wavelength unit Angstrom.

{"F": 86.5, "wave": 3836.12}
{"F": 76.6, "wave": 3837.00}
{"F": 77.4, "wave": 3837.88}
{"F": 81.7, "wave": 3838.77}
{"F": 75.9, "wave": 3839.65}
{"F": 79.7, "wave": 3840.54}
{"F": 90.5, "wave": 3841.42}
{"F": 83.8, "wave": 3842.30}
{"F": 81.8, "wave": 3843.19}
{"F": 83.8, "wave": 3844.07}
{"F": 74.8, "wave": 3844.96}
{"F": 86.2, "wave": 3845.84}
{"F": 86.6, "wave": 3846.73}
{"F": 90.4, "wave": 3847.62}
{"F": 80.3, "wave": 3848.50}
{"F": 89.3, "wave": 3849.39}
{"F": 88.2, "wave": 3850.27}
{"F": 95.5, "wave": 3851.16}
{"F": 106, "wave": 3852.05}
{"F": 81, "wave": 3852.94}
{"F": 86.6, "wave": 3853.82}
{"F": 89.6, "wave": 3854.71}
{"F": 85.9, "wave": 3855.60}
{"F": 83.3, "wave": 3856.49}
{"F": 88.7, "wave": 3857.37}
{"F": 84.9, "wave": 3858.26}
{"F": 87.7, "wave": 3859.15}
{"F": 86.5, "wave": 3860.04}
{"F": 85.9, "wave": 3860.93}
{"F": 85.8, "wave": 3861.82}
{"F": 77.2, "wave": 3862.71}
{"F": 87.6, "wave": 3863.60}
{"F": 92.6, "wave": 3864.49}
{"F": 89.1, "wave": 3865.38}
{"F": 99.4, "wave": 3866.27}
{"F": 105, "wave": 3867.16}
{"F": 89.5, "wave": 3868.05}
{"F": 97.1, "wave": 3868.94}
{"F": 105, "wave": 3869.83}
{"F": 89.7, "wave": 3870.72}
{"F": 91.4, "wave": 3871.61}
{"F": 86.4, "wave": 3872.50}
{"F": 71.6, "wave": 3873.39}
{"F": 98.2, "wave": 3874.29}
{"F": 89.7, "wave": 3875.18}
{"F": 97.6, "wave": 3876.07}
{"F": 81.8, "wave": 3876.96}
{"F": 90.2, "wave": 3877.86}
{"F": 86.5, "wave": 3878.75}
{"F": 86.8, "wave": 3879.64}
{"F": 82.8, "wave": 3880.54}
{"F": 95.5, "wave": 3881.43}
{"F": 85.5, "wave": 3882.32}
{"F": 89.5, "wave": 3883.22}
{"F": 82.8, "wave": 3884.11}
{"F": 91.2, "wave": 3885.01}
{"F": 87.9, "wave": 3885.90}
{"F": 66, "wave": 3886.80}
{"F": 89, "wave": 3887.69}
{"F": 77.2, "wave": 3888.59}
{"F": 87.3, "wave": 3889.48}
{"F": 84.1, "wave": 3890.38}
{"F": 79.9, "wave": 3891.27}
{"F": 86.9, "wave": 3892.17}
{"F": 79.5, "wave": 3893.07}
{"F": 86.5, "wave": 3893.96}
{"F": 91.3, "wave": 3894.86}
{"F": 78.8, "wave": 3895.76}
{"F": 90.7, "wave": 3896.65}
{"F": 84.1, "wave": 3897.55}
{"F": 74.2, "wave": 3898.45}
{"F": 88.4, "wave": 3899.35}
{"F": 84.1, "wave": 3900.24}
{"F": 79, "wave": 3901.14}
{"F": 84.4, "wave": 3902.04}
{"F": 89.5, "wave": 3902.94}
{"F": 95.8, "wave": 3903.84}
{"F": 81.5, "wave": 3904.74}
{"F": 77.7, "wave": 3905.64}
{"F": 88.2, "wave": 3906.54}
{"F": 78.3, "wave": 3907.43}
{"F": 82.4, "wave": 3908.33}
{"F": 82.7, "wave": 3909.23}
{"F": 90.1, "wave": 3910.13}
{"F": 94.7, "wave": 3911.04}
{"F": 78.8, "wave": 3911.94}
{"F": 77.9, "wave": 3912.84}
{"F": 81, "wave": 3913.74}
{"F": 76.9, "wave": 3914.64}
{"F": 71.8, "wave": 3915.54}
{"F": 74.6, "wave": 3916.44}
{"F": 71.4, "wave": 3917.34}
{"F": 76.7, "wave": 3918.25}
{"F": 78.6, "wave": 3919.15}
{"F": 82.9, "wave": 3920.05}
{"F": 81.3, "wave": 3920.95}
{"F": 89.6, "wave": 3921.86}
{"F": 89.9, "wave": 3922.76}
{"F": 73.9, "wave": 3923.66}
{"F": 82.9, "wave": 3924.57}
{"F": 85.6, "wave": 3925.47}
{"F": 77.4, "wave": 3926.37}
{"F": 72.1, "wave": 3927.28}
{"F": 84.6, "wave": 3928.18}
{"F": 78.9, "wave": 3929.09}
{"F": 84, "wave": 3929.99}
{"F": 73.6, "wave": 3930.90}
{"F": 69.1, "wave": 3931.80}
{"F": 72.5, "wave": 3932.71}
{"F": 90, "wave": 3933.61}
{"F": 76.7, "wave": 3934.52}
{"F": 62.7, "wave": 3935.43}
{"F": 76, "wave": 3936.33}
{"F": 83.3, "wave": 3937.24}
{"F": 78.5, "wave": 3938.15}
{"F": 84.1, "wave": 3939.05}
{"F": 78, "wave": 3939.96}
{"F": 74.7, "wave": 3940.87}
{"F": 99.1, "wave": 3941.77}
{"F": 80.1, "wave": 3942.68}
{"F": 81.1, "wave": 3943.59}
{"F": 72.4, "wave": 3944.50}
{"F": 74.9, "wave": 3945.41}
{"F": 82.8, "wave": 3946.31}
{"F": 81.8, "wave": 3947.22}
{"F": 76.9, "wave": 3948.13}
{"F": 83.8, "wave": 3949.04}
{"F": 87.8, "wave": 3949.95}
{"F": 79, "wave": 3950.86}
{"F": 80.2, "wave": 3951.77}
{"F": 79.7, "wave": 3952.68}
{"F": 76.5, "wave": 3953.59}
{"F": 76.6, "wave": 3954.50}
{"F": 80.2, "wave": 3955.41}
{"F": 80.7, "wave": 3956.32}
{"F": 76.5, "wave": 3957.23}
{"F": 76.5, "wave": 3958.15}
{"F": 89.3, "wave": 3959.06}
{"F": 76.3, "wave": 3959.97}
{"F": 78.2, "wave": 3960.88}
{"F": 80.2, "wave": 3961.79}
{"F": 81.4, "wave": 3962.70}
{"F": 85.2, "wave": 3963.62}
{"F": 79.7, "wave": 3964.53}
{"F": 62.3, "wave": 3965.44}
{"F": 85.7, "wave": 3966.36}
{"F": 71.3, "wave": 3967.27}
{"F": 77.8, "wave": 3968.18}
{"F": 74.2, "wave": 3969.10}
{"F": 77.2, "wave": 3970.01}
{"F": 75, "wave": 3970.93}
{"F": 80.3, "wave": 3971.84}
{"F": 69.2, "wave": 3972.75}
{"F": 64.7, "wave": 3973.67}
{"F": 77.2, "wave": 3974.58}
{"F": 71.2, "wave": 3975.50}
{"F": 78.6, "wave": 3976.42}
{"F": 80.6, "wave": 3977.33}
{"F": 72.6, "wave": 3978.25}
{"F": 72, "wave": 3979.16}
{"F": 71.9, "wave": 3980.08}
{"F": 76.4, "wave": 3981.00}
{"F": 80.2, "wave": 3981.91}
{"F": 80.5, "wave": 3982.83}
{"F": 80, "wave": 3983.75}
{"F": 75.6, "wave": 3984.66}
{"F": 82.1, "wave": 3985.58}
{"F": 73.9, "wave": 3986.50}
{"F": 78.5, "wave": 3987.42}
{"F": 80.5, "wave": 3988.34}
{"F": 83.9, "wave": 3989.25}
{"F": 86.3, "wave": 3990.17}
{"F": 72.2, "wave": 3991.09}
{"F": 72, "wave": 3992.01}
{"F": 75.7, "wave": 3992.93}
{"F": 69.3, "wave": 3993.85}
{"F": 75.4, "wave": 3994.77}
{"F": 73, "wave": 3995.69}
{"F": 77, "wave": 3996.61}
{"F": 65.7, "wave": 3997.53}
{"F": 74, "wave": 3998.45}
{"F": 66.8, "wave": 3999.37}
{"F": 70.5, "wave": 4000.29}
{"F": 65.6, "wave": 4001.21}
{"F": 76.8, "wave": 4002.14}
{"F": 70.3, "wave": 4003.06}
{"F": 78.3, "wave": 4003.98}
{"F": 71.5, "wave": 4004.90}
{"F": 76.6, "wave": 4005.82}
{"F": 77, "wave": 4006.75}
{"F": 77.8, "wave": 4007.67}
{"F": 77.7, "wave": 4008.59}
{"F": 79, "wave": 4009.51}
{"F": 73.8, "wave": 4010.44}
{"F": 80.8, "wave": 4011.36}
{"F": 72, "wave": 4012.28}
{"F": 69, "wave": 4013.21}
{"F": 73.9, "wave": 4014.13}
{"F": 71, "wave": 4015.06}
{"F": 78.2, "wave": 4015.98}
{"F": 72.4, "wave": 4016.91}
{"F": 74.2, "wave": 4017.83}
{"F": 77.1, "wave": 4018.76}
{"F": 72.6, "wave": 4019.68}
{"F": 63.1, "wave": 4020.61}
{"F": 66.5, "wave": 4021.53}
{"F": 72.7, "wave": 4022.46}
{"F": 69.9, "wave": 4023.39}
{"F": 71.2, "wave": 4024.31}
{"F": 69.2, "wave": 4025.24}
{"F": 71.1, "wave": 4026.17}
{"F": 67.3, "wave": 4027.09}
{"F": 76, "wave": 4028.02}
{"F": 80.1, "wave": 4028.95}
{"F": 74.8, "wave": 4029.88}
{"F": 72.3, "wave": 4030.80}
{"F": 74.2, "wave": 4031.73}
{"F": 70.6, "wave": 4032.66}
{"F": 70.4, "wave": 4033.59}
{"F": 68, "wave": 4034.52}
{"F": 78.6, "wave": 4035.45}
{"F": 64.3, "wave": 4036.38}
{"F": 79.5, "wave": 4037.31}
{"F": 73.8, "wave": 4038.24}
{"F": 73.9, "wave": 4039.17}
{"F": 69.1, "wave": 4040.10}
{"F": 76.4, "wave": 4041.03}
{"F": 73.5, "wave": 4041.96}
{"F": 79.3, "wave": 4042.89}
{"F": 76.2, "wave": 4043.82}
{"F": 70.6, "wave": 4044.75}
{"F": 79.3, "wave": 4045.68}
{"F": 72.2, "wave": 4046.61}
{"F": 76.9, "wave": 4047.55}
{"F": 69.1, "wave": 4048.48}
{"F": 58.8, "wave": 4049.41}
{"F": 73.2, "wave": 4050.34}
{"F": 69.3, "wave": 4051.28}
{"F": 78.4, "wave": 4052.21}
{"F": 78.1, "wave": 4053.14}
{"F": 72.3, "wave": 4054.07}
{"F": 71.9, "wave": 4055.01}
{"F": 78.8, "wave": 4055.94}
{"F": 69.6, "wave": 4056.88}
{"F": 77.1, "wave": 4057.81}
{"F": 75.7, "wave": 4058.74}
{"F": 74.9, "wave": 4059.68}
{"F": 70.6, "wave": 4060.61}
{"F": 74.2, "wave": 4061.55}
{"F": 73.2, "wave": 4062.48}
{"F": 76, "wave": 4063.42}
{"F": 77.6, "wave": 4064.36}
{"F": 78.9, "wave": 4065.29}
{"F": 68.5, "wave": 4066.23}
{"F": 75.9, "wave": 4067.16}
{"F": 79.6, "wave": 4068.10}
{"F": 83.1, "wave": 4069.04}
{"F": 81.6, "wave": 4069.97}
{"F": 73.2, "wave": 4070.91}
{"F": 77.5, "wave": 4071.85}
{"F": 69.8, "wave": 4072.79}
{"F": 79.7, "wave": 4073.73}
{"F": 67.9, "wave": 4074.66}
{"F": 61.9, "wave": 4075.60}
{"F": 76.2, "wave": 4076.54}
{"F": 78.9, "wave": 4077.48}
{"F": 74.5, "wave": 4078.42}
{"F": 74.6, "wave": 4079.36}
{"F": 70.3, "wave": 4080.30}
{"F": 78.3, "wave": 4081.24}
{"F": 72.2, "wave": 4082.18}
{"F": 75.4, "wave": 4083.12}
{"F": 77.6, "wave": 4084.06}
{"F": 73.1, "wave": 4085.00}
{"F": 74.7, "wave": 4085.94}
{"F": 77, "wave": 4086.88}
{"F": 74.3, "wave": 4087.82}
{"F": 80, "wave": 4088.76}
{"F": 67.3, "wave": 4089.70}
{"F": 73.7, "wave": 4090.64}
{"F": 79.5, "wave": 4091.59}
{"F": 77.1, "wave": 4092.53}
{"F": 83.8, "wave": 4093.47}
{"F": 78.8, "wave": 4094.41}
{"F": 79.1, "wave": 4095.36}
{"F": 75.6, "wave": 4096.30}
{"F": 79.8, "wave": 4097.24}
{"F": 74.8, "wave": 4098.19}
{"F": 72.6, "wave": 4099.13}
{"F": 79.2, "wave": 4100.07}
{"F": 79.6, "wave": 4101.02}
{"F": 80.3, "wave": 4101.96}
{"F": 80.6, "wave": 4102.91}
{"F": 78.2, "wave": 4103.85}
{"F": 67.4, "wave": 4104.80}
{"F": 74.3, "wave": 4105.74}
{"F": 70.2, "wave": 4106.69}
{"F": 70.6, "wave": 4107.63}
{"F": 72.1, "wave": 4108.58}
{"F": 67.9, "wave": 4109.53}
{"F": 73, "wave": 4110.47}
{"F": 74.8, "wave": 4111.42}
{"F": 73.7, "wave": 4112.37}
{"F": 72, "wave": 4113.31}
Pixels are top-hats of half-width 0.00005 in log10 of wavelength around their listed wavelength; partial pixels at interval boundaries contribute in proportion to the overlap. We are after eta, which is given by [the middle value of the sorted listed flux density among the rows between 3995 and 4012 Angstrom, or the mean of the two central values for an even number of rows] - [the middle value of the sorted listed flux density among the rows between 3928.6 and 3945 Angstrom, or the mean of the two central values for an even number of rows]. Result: -3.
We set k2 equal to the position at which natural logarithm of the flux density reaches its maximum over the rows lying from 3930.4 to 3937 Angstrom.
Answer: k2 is 3933.61 Angstrom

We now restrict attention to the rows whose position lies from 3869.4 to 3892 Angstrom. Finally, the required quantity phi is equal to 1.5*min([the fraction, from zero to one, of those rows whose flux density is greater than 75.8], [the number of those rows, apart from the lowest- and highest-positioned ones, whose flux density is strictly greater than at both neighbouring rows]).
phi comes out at 1.38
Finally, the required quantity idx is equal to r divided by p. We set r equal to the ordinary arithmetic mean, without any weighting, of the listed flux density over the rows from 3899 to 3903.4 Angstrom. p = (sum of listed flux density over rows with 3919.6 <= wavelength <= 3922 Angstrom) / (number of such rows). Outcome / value 1.01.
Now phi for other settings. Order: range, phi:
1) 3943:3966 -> 1.32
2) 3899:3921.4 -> 1.32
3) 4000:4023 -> 0.60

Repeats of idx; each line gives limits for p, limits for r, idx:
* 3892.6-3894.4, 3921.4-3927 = 1.00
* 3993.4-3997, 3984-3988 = 1.05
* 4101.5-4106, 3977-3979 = 1.01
